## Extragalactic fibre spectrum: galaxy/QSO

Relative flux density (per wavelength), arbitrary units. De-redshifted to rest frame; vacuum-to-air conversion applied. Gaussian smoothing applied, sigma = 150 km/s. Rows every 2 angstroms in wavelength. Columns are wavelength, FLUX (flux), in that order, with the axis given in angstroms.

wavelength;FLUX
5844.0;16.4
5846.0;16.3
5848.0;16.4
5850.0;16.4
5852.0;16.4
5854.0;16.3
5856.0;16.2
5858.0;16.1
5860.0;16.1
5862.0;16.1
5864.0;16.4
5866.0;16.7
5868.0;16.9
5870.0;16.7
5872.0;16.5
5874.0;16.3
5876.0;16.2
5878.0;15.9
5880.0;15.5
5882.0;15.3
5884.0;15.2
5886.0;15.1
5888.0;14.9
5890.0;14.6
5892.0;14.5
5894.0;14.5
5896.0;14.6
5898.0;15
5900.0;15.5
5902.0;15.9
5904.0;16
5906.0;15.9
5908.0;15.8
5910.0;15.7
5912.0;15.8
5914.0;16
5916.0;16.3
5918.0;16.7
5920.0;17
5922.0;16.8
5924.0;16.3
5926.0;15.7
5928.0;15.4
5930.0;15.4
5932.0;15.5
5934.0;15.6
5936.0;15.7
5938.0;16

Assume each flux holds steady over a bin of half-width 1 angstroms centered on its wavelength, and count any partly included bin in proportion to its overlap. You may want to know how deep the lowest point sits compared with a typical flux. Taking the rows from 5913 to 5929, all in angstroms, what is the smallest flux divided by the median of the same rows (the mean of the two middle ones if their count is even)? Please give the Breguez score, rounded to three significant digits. 0.945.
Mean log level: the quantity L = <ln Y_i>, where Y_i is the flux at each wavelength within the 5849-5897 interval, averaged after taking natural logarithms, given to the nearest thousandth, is 2.759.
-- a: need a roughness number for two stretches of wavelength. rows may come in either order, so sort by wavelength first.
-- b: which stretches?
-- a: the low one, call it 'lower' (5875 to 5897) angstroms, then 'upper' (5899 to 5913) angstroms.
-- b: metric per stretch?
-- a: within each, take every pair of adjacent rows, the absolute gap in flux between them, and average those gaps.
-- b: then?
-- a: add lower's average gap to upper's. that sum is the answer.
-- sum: 0.33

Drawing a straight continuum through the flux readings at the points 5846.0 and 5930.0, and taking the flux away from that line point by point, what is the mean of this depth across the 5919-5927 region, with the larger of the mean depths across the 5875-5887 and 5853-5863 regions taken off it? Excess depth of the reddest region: -1.4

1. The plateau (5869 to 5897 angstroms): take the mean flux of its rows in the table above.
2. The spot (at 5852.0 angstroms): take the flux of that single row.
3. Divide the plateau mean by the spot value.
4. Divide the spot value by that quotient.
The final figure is 17.45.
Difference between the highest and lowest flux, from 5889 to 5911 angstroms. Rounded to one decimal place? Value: 1.5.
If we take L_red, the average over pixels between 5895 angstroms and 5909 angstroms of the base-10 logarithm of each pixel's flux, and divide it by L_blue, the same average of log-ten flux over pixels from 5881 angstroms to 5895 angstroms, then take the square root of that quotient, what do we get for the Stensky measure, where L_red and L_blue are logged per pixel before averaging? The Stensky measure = 1.01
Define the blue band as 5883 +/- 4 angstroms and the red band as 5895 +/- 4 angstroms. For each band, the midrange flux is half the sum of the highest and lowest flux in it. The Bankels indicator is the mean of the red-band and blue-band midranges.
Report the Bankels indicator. 15.0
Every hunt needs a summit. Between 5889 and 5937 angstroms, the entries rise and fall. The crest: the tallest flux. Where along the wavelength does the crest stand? 5920.0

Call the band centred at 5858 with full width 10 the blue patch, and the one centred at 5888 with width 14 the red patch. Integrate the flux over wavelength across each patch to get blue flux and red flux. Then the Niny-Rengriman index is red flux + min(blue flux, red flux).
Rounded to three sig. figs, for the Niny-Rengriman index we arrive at 370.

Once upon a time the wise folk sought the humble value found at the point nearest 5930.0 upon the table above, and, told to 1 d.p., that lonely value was 15.4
